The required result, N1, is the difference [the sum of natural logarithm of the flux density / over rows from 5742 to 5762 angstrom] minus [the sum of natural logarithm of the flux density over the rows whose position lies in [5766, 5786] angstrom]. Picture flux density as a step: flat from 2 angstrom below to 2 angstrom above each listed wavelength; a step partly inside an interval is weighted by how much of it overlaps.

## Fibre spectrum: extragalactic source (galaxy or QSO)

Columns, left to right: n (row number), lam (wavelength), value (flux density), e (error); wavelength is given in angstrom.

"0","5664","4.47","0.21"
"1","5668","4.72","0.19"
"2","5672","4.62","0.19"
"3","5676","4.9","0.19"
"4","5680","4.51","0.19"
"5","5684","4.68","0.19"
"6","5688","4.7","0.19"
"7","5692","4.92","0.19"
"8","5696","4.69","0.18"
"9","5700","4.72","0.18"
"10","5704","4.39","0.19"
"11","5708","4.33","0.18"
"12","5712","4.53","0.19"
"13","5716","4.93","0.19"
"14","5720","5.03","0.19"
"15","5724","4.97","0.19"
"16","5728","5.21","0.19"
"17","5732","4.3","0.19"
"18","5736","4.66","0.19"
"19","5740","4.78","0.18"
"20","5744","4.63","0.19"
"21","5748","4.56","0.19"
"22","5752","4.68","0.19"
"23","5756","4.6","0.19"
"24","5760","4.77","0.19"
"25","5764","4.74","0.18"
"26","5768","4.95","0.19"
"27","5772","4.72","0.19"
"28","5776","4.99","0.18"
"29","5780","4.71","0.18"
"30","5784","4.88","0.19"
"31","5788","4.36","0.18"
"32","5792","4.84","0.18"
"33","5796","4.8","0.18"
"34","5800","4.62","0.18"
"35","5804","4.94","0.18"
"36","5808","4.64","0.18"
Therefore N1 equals -0.2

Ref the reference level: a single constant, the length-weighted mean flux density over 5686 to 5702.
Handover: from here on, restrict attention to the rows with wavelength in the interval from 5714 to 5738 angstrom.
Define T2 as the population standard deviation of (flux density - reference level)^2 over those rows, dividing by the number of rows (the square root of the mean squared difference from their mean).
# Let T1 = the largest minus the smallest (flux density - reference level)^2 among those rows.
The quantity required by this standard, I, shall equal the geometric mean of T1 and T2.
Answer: 0.13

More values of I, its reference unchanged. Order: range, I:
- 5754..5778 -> 0.03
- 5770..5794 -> 0.09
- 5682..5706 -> 0.08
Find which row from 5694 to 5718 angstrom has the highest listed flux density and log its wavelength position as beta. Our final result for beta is 5716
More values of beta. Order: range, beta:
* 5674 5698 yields 5692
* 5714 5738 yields 5728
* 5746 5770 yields 5768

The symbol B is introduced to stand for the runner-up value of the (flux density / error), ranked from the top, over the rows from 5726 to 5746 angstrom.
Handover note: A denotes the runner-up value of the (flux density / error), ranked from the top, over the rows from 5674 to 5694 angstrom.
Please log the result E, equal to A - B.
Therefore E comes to -0.8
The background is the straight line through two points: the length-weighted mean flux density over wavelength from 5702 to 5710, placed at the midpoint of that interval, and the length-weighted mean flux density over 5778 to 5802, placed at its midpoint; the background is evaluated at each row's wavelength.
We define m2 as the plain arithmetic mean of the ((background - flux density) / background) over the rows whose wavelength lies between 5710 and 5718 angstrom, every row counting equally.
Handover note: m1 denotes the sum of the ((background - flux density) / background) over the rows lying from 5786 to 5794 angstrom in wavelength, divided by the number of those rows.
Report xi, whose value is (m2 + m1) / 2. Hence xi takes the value -0.028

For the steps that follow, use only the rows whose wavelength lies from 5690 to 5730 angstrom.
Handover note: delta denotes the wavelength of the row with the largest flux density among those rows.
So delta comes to 5728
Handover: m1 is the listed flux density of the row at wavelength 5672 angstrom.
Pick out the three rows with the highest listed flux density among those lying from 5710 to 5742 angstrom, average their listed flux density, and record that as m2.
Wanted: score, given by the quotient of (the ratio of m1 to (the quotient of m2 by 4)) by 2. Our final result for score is 1.82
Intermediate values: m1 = 4.62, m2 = 5.07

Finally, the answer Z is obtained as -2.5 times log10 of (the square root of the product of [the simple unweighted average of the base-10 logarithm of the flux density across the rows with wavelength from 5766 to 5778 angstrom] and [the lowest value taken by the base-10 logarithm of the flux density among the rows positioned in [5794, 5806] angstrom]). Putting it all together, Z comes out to 0.424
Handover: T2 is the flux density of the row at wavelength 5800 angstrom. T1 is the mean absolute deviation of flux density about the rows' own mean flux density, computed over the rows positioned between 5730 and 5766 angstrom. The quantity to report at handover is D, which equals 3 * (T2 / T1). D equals 138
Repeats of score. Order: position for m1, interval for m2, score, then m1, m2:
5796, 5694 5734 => 1.89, 4.8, 5.07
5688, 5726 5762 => 1.91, 4.7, 4.92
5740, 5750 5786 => 1.94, 4.78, 4.94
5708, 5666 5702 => 1.79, 4.33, 4.85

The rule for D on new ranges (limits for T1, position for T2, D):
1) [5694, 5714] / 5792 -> 105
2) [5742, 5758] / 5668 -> 378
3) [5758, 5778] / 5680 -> 124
